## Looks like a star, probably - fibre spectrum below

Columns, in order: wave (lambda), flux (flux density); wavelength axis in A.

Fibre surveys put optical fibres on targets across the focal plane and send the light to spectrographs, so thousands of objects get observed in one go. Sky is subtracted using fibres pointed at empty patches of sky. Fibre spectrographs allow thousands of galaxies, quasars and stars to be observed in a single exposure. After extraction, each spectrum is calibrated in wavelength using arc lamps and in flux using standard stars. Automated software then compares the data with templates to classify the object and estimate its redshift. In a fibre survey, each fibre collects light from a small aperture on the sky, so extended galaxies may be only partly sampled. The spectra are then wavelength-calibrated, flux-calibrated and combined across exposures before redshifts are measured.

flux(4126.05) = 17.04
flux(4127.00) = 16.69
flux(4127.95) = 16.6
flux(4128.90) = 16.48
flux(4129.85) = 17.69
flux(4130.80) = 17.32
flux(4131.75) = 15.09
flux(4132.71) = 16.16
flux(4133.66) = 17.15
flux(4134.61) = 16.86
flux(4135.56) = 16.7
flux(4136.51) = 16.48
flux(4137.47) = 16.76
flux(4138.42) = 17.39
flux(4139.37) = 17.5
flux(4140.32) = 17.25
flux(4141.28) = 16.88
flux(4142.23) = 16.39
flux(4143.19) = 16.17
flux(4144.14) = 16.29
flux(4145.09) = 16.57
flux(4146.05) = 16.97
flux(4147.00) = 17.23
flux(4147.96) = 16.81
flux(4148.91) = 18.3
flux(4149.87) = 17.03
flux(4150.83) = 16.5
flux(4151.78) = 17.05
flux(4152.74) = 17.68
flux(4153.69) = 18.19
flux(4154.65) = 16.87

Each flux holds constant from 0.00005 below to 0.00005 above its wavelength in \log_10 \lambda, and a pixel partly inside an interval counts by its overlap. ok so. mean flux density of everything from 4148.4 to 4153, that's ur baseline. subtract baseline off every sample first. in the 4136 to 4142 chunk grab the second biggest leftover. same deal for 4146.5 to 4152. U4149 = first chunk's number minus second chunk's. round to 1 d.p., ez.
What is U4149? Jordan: 0.2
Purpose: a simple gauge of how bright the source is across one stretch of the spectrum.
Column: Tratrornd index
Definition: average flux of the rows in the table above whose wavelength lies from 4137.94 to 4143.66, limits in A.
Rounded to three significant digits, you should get 16.9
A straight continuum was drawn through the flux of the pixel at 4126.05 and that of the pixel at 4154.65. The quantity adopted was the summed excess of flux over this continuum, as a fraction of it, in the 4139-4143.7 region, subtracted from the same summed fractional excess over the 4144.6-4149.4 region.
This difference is 0.11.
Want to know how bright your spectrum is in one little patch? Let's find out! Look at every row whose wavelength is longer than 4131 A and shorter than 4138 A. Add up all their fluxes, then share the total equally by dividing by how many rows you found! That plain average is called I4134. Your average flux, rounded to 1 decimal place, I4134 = 16.5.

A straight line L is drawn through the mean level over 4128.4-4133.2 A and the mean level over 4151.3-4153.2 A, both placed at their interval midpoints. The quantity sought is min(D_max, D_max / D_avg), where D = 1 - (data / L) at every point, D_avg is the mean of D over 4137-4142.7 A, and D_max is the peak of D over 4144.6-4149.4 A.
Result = -3.8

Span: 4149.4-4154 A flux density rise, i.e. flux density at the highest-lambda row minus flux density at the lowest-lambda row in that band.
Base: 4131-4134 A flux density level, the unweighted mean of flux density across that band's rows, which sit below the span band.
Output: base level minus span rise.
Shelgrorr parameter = 15.0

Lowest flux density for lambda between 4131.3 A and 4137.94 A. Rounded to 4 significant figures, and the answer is 15.09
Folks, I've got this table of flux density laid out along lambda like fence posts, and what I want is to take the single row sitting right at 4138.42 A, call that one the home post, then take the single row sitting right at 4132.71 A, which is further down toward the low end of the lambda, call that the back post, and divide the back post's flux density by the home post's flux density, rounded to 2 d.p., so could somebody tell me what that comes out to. 0.93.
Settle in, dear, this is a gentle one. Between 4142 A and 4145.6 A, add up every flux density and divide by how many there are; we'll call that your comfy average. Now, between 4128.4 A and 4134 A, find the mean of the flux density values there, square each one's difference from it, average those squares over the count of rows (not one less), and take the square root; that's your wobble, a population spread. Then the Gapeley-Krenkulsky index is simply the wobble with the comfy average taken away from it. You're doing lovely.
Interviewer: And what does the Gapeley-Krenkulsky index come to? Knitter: -15.5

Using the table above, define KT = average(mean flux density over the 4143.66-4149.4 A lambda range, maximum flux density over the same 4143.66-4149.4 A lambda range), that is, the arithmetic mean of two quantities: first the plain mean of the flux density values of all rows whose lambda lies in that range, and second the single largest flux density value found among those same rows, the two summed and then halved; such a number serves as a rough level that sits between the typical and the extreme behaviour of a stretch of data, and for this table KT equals 17.7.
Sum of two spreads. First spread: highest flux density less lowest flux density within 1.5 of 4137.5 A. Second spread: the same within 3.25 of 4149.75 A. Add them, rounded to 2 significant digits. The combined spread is 2.7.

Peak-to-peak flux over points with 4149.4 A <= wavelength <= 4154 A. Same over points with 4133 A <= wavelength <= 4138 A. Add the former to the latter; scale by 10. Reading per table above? 24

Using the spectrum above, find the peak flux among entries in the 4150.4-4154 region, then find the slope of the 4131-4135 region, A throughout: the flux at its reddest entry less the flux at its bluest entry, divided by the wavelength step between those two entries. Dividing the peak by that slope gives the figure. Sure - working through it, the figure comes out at 29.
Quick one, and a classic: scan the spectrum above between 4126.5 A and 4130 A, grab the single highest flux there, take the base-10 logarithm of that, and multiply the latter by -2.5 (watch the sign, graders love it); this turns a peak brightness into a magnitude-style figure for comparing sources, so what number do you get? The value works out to -3.12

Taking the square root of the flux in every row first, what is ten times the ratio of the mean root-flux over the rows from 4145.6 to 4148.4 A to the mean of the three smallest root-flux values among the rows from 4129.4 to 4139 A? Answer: 10.3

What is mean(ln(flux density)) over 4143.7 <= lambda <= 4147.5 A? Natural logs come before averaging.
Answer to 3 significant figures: 2.82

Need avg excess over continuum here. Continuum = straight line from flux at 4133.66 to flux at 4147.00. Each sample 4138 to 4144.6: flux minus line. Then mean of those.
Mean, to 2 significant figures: -0.36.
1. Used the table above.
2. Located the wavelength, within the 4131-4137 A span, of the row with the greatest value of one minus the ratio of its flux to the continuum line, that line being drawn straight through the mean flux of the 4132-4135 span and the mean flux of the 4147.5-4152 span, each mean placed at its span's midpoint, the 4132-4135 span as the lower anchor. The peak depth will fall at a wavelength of 4131.75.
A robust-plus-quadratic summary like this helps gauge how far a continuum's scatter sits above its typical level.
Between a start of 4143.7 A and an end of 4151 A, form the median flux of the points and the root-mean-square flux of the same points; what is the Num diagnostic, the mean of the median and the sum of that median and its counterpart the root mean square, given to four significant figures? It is 25.38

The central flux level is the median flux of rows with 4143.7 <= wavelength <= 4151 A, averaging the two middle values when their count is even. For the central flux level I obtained 16.9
